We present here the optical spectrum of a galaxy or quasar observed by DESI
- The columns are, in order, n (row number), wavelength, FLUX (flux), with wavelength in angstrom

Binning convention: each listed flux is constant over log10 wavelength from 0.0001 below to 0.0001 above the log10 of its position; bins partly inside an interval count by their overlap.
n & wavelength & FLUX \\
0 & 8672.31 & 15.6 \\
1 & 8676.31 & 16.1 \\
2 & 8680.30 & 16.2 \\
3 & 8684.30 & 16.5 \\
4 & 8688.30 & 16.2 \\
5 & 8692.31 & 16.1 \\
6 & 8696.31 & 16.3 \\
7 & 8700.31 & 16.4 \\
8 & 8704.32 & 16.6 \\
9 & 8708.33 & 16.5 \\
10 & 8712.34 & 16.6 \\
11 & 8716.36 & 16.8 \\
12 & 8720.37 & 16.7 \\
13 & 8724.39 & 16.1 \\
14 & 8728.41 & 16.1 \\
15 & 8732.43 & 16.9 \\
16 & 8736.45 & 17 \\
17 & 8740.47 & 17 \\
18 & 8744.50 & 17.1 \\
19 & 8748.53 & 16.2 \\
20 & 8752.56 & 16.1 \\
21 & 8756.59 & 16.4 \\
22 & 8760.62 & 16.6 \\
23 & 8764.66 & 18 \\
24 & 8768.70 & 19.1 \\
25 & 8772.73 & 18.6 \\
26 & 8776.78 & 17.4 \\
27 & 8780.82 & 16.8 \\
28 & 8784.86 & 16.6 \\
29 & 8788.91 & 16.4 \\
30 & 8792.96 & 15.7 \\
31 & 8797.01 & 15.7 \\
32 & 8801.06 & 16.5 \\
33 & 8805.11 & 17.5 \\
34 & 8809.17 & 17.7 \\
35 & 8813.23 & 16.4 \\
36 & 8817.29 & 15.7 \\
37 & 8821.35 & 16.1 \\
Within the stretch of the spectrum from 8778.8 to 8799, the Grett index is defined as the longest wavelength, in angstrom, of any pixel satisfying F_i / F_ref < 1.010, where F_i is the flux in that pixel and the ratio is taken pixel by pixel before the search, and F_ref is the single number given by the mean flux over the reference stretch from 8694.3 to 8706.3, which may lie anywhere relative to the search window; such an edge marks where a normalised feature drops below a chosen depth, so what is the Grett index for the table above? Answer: 8797.01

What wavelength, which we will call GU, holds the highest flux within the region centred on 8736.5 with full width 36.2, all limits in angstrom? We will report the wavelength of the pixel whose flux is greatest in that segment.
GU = 8744.50 angstrom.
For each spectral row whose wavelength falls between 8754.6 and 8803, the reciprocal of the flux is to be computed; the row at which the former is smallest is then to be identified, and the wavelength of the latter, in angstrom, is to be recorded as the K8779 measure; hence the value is 8768.70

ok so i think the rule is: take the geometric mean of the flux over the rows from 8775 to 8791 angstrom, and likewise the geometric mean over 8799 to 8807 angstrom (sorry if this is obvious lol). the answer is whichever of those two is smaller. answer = 16.8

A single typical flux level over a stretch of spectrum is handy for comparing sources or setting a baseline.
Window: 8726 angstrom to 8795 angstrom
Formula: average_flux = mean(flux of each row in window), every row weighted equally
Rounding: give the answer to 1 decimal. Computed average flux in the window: 16.9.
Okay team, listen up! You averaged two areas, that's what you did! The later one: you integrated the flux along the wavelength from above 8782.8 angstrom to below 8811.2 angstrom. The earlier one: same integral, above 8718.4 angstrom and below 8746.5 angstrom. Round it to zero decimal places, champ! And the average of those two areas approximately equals 470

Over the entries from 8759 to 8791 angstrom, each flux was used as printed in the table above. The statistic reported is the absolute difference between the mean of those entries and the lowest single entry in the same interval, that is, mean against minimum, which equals 1.04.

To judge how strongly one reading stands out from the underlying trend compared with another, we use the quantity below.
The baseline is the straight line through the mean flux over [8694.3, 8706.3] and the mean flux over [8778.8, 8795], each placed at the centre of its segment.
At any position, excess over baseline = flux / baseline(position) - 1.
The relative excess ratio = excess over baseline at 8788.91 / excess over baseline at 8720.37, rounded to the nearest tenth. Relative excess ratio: 0.1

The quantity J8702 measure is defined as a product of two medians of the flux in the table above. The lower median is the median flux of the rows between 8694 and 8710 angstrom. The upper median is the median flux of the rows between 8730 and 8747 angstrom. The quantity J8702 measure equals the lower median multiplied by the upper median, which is 280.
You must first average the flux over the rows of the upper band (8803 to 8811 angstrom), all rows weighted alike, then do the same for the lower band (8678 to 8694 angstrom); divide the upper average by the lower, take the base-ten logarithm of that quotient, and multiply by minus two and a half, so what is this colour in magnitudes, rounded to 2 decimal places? -0.09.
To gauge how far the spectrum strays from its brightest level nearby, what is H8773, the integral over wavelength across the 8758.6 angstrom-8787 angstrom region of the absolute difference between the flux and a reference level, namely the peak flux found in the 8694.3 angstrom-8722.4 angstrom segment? 25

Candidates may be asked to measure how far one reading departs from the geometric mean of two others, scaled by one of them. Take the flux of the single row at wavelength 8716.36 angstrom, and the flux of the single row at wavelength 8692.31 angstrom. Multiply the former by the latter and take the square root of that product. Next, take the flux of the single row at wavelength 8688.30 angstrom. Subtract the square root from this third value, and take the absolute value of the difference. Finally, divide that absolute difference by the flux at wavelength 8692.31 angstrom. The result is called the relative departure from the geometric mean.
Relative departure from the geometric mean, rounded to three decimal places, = 0.015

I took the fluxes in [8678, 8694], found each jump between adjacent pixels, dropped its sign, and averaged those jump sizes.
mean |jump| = 0.23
